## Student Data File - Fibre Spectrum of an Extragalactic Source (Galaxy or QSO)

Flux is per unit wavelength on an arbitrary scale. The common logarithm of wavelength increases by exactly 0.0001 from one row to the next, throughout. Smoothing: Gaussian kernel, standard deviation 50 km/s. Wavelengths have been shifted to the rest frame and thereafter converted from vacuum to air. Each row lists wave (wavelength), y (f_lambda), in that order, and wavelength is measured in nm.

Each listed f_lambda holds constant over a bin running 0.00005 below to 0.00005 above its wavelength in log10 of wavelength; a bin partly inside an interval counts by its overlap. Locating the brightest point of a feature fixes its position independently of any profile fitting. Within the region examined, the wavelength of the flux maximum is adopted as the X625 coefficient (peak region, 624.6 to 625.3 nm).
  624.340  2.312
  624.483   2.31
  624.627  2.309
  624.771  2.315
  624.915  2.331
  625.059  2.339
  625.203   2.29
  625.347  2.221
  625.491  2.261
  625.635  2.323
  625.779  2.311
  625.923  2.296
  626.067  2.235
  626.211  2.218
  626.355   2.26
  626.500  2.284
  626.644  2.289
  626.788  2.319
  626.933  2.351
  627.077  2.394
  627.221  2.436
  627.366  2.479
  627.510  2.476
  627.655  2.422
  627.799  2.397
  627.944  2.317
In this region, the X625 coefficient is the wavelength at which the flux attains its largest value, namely 625.059 nm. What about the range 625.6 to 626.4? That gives 625.635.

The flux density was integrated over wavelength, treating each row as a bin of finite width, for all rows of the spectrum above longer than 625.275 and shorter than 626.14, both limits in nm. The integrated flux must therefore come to 2.0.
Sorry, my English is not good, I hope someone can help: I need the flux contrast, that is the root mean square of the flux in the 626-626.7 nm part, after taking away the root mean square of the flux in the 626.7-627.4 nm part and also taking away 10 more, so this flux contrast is -10.1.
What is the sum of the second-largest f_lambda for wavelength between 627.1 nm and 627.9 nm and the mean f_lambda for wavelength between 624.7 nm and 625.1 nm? 4.80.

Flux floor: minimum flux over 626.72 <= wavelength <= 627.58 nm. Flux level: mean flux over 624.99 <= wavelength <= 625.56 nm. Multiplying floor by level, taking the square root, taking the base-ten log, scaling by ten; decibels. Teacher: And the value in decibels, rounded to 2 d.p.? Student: 3.61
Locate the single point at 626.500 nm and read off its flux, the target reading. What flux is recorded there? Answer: 2.284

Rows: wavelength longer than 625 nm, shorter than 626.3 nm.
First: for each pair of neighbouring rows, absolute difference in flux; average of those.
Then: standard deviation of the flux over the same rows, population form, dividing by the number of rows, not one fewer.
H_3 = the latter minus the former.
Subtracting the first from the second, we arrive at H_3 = 0.002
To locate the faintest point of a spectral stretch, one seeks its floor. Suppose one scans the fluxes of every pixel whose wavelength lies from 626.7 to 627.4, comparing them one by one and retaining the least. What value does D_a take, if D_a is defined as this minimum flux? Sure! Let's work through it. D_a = 2.319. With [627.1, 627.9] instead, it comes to 2.397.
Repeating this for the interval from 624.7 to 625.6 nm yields 2.221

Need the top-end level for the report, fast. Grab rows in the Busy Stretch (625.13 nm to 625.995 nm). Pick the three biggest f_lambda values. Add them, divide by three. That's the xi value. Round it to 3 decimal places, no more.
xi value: 2.310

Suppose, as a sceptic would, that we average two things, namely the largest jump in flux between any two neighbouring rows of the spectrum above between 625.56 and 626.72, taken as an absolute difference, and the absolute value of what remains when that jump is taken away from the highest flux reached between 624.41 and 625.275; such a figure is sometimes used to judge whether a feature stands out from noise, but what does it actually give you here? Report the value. 1.17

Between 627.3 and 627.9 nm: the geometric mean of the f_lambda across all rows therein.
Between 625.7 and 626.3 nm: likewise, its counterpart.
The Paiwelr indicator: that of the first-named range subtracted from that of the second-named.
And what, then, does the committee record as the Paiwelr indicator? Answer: -0.18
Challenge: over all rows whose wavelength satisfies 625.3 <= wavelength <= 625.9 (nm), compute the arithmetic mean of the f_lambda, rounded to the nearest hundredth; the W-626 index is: 2.28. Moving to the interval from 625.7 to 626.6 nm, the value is 2.27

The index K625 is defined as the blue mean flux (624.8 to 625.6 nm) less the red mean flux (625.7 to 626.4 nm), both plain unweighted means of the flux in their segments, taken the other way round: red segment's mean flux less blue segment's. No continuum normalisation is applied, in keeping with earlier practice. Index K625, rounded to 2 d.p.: -0.02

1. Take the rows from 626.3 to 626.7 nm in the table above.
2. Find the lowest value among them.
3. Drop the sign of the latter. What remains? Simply 2.26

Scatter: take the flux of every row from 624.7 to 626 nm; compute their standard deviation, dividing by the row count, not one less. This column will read 0.035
